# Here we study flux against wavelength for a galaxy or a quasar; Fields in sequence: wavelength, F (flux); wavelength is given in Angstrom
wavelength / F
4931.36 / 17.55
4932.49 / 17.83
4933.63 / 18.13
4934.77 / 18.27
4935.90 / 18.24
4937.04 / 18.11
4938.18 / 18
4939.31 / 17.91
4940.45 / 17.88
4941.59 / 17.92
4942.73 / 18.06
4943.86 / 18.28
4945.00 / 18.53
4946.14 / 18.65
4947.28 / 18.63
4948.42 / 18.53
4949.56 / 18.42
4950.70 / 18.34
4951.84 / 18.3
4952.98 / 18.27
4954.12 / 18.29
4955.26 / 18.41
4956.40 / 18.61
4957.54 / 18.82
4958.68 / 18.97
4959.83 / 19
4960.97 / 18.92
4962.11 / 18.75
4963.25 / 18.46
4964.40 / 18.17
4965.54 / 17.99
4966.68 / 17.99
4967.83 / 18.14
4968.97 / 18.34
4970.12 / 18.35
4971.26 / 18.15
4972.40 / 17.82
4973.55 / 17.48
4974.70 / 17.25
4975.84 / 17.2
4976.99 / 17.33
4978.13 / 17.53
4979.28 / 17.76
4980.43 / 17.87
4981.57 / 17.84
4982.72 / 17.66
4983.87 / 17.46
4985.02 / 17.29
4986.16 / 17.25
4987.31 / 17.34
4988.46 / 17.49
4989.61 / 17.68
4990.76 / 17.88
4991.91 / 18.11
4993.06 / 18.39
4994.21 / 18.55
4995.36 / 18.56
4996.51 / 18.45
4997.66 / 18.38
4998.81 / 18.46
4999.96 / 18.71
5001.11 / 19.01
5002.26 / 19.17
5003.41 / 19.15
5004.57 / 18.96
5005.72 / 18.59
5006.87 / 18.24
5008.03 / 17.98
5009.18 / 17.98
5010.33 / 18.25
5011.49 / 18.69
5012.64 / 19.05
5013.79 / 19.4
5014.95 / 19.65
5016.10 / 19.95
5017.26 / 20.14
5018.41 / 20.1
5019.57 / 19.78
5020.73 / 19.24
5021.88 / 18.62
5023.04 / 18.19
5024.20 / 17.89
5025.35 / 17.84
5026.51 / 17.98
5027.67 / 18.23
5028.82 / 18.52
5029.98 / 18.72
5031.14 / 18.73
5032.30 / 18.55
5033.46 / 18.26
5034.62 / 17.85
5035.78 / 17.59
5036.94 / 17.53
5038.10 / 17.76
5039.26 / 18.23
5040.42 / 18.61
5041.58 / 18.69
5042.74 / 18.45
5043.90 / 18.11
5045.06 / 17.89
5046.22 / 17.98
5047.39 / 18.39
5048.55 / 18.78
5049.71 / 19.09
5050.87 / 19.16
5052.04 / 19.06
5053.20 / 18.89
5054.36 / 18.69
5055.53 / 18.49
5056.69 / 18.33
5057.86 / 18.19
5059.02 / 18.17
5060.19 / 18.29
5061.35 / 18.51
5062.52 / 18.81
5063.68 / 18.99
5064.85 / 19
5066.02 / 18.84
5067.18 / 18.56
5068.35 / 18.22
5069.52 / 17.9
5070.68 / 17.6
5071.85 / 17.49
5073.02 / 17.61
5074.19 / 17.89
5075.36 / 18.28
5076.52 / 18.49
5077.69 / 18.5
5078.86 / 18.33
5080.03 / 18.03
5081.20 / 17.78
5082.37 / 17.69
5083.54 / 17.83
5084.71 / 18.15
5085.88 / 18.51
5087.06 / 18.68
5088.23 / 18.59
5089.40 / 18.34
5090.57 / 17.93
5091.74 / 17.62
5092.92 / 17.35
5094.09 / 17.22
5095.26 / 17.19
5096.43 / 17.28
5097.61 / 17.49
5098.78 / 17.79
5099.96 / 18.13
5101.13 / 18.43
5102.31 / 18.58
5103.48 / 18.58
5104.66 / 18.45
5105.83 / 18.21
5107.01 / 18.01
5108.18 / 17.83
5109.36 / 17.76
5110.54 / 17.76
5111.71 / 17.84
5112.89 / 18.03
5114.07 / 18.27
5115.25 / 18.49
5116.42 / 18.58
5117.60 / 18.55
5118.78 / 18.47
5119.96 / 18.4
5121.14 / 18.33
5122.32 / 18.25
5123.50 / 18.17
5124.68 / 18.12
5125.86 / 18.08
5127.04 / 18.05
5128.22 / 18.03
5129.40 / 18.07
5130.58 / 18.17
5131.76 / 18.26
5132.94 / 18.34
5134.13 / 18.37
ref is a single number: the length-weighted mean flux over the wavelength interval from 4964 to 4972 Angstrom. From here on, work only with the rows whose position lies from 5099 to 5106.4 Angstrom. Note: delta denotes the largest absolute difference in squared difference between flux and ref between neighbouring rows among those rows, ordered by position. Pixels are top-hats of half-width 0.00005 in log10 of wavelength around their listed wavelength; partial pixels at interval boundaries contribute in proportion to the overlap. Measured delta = 0.10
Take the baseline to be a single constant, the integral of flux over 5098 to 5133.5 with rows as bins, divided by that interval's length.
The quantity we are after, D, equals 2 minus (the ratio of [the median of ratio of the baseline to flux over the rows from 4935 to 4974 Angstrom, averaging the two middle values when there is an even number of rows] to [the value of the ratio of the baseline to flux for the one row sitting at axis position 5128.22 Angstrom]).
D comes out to 1.01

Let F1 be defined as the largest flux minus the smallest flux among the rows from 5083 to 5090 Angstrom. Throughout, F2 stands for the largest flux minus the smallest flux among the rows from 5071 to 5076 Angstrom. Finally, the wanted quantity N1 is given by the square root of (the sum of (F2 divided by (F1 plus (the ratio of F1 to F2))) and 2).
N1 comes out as 1.55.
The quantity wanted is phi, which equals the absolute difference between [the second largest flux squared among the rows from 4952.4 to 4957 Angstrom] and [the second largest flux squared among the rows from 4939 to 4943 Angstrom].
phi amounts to 18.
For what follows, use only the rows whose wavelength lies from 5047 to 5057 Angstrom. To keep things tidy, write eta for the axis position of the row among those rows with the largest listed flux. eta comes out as 5050.87 Angstrom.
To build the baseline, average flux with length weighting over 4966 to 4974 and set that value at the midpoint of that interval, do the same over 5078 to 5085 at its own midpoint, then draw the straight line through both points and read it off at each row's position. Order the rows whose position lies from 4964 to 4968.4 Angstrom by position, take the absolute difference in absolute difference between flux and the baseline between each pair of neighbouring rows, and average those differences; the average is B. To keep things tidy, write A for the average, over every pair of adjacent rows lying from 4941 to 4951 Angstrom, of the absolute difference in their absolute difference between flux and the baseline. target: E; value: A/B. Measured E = 4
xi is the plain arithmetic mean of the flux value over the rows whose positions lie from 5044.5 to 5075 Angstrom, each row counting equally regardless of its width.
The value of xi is 18.4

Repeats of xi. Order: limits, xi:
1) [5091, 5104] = 17.8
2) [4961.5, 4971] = 18.3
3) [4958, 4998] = 18.0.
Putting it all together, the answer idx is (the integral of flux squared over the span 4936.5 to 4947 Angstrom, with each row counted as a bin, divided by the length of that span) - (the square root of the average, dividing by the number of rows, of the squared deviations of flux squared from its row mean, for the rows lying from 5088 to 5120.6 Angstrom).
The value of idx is 314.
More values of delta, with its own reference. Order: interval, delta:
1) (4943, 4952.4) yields 0.12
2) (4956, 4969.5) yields 0.25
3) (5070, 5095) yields 0.37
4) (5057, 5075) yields 0.30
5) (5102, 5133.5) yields 0.09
